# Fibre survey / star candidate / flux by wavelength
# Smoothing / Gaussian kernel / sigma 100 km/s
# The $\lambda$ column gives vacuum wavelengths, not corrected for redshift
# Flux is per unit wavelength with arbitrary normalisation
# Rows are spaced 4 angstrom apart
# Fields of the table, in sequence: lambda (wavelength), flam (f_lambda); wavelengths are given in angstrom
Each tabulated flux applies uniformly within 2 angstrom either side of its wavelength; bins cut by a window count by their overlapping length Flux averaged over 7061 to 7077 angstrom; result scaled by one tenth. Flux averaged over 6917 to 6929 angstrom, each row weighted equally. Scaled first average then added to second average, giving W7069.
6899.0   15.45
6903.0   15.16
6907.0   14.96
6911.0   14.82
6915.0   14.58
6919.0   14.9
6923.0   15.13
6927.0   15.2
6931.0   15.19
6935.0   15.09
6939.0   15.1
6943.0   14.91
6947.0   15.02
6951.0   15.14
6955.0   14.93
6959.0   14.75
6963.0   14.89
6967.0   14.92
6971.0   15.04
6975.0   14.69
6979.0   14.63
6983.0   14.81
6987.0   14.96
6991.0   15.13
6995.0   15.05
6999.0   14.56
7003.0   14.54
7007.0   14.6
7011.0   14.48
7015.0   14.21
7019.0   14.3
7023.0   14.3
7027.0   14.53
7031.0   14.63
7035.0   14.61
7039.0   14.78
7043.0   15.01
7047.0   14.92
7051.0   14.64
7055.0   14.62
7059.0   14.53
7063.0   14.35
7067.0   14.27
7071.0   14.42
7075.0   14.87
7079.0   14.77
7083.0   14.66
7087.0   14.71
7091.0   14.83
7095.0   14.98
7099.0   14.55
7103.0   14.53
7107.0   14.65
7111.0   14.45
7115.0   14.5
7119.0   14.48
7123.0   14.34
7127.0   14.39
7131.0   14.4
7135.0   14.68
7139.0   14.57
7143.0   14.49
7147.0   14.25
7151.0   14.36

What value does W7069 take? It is 16.5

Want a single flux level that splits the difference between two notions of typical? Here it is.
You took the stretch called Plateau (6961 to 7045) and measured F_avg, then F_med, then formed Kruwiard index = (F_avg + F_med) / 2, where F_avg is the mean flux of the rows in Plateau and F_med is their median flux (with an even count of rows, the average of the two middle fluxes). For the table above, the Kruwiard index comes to 14.66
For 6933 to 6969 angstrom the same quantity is 14.95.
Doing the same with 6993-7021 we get 14.54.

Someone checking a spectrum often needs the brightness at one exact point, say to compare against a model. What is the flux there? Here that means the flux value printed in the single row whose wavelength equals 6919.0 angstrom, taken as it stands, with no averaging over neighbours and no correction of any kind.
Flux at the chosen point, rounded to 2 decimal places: 14.90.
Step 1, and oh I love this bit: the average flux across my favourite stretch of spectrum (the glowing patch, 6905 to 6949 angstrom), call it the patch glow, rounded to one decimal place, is 15.0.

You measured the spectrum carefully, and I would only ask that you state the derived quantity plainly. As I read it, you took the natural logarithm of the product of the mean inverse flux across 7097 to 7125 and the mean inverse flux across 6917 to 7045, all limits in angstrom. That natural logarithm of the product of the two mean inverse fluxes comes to -5.37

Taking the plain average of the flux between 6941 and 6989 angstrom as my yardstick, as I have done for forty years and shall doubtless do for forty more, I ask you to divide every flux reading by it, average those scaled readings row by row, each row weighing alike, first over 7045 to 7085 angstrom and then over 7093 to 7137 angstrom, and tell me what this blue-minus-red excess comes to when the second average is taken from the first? 0.0043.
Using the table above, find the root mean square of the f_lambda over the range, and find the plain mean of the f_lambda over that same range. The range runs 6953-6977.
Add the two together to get 29.74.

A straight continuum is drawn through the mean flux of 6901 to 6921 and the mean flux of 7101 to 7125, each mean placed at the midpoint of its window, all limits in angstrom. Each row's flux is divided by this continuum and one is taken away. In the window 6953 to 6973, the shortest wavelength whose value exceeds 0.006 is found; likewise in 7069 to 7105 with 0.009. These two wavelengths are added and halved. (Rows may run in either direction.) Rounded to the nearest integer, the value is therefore 7015 angstrom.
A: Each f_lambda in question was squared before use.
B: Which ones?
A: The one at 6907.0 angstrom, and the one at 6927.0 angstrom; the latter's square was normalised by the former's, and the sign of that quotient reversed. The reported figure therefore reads -1.03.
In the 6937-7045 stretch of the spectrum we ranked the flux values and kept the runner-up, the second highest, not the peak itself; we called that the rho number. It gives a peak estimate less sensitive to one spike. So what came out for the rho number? 15.13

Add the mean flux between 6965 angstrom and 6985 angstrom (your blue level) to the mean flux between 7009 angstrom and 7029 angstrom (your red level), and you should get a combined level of 29.2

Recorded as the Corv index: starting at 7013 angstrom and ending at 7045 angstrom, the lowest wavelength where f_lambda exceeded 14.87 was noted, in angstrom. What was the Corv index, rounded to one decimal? 7043.0 angstrom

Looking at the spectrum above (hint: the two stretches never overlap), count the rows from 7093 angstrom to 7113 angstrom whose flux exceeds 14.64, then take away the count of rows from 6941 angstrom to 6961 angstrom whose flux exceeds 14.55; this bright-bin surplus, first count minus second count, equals -3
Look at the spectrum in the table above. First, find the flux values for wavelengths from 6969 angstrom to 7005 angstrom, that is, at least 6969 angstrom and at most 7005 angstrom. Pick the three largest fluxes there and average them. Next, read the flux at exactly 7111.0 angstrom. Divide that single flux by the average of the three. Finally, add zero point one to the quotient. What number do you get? 1.06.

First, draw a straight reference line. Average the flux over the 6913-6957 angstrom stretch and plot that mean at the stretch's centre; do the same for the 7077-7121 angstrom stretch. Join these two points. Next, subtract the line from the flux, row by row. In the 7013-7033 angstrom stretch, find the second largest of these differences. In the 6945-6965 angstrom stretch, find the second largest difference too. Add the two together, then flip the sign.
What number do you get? 0.25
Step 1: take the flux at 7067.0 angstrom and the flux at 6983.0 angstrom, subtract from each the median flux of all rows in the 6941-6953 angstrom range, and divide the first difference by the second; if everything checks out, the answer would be 3.6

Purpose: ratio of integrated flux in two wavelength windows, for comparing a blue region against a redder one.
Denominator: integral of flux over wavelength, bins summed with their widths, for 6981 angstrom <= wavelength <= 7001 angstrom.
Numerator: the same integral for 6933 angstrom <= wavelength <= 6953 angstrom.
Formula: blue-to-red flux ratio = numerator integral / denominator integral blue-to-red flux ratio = 1.0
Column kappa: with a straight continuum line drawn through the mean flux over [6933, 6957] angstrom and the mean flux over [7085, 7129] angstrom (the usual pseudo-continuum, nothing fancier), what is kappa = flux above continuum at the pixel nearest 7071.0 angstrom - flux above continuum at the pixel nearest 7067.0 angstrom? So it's 0.2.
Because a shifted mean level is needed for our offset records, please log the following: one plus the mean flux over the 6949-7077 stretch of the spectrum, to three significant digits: 15.7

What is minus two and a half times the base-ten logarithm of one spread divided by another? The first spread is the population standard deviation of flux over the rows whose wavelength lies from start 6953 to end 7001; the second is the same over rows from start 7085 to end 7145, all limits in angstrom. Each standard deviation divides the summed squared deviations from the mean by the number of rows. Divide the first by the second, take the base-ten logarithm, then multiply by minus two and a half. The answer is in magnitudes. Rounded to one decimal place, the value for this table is 0.0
